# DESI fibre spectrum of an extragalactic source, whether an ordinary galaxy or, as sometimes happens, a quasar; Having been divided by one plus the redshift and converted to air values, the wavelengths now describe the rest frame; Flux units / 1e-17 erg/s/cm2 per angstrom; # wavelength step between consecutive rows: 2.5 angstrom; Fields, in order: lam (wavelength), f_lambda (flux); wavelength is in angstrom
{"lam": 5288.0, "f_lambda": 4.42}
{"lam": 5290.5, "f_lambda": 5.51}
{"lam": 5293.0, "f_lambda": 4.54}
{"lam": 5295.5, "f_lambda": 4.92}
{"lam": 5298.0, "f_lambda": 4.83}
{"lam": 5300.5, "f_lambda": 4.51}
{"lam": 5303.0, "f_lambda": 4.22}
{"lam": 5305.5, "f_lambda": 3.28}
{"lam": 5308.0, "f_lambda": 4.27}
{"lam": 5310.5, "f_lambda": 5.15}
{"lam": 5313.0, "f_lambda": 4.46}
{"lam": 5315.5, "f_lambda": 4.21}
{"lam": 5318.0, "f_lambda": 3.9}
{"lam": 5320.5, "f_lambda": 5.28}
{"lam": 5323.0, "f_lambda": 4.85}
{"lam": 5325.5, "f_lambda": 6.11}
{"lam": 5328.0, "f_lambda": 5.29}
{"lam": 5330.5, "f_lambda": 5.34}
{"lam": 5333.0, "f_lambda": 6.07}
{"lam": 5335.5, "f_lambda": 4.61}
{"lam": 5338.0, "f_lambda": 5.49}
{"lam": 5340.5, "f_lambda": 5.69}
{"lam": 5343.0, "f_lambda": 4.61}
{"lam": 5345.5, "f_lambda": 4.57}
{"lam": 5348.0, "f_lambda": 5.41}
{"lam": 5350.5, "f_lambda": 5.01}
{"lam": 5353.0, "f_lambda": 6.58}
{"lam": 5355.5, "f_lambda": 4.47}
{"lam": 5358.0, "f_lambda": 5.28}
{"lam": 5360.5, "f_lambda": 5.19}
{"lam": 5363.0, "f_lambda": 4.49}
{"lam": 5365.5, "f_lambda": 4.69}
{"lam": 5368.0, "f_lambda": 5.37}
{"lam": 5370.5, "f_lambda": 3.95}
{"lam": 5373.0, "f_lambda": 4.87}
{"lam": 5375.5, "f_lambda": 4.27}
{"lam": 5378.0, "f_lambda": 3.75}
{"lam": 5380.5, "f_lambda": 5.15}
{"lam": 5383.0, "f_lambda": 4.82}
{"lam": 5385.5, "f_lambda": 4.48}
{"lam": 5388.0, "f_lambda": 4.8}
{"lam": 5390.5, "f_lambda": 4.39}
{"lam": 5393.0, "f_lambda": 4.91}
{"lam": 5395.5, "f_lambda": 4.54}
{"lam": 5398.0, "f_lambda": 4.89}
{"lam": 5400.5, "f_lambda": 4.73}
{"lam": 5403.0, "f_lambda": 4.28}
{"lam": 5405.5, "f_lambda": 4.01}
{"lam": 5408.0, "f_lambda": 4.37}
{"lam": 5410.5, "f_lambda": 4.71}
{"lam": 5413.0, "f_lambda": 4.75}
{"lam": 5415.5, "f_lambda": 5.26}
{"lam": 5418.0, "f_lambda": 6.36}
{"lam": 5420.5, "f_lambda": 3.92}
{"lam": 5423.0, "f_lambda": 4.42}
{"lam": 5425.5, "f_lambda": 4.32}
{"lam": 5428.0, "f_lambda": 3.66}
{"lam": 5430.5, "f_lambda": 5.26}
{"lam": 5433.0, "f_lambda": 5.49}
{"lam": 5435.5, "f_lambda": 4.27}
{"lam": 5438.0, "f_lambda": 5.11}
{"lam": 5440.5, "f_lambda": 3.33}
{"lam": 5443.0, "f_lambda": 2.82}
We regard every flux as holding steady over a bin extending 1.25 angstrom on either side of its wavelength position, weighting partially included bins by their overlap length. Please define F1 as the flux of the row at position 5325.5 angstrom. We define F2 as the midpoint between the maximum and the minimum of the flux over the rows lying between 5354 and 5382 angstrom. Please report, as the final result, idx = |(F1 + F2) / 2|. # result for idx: 5.3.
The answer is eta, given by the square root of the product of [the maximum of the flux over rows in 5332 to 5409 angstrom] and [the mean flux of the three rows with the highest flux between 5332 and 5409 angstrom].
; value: 6.3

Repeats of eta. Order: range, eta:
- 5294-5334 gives 6.0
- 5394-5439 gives 6.0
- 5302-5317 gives 4.9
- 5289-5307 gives 5.3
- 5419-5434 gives 5.3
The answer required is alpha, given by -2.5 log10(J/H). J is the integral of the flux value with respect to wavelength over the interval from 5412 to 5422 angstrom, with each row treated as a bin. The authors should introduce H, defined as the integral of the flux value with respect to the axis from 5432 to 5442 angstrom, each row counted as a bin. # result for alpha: -0.13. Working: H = 45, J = 50.6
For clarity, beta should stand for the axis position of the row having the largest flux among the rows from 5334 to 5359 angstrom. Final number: 5353.0 angstrom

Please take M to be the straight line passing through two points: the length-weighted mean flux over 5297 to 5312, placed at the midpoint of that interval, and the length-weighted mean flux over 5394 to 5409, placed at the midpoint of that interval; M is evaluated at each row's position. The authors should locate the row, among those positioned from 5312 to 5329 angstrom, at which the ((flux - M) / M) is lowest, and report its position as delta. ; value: 5318.0 angstrom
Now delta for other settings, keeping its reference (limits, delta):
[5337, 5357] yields 5355.5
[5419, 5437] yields 5428.0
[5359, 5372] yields 5370.5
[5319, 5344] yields 5343.0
